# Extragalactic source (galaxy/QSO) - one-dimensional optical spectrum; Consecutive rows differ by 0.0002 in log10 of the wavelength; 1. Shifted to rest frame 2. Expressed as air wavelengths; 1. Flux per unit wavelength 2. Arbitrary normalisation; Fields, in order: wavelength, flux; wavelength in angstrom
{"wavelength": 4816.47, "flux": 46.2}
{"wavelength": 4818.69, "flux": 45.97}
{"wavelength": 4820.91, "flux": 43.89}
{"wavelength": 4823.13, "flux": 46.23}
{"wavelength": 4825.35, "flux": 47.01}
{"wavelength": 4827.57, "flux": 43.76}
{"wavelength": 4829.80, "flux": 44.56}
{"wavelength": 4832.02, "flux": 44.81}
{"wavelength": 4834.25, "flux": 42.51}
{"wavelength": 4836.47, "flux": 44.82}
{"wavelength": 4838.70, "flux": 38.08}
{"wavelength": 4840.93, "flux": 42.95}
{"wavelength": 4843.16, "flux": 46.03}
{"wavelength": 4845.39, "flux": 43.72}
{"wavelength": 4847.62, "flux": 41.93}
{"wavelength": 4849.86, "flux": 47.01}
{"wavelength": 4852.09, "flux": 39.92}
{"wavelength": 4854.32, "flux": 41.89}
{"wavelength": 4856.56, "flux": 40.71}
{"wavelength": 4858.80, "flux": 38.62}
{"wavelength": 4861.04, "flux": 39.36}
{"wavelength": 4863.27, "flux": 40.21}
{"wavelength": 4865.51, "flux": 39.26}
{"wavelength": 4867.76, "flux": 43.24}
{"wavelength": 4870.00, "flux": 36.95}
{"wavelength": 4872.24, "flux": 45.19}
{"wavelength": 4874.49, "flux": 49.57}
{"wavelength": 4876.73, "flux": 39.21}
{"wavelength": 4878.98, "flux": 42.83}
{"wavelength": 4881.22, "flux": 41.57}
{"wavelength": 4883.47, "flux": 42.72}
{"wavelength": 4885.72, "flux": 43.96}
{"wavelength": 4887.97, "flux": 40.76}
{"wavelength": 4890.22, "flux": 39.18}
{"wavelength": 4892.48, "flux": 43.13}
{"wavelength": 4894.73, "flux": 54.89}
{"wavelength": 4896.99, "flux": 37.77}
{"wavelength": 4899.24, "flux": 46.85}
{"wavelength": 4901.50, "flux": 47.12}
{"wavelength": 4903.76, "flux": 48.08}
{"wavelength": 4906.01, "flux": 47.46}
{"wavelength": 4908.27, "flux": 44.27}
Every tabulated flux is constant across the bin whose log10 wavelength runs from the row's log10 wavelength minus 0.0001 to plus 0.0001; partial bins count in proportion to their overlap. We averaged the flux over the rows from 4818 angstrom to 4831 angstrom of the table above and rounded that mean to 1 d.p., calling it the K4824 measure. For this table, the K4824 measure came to 45.2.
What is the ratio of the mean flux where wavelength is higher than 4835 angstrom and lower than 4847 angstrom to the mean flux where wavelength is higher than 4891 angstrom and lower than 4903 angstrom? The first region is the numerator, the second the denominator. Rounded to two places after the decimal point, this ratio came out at 0.94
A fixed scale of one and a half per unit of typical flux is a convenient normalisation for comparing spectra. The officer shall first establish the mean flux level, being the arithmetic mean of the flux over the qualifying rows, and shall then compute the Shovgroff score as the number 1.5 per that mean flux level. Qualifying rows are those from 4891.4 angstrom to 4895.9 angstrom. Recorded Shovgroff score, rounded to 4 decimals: 0.0306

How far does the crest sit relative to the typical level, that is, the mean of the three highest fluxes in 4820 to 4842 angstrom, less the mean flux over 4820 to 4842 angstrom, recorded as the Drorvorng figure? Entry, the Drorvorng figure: 2.2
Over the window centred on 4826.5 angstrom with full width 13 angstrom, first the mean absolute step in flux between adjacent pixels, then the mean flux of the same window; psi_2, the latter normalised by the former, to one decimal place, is 30.4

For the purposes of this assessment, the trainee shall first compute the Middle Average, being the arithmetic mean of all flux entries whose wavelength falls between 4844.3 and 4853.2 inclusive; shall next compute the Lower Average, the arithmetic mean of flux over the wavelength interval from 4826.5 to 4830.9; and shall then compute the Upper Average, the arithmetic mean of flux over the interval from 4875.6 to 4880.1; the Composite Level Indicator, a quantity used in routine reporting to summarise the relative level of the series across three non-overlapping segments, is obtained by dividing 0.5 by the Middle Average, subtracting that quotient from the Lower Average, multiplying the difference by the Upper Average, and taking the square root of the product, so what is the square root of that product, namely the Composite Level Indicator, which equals 42.6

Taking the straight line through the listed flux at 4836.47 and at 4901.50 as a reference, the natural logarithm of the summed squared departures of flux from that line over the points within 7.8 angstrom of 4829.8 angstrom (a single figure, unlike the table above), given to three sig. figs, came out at 2.76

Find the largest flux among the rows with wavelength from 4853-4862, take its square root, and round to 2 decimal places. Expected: 6.47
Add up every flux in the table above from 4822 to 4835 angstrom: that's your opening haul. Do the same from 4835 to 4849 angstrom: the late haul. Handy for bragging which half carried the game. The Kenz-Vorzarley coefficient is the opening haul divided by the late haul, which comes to 1.04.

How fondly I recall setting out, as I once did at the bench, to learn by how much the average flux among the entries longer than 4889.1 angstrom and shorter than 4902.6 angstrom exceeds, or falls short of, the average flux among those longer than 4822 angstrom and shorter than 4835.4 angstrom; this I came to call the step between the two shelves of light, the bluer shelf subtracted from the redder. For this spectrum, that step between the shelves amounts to 0.0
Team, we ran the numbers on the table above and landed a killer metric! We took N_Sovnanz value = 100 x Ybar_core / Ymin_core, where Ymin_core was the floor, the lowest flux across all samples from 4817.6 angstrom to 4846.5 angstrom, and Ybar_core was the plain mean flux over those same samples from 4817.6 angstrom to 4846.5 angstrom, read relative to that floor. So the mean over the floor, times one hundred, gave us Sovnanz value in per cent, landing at 116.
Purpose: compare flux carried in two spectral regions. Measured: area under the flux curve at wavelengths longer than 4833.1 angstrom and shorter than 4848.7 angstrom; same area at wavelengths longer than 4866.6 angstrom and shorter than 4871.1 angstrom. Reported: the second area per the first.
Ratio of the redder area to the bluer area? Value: 0.3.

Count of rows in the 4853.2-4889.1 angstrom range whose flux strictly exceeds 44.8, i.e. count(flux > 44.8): 2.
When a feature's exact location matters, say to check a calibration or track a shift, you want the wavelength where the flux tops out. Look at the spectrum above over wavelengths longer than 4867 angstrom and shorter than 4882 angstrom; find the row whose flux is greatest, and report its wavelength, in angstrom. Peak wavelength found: 4874.49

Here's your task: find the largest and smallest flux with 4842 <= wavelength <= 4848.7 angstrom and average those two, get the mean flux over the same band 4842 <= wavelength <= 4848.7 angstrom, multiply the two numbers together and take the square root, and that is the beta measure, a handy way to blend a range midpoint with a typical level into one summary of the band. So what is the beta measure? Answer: 43.9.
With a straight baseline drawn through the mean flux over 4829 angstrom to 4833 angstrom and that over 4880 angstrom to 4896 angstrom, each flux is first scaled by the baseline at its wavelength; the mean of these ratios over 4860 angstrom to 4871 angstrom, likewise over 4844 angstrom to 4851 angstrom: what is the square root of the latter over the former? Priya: 1.05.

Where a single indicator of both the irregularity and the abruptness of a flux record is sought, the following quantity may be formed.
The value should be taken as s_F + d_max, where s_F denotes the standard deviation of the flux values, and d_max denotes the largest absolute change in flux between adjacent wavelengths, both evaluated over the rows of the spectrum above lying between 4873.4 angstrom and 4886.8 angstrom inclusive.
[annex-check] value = 14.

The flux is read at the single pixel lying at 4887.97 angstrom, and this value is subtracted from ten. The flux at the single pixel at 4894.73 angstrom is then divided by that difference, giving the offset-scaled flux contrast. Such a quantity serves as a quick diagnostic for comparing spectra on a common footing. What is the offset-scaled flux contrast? -1.78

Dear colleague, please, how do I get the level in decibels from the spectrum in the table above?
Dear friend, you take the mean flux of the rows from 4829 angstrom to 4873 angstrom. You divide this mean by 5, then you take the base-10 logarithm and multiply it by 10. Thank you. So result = 9.25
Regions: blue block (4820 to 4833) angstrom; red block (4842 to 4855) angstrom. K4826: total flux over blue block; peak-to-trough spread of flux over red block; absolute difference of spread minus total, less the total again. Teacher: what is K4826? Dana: -7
